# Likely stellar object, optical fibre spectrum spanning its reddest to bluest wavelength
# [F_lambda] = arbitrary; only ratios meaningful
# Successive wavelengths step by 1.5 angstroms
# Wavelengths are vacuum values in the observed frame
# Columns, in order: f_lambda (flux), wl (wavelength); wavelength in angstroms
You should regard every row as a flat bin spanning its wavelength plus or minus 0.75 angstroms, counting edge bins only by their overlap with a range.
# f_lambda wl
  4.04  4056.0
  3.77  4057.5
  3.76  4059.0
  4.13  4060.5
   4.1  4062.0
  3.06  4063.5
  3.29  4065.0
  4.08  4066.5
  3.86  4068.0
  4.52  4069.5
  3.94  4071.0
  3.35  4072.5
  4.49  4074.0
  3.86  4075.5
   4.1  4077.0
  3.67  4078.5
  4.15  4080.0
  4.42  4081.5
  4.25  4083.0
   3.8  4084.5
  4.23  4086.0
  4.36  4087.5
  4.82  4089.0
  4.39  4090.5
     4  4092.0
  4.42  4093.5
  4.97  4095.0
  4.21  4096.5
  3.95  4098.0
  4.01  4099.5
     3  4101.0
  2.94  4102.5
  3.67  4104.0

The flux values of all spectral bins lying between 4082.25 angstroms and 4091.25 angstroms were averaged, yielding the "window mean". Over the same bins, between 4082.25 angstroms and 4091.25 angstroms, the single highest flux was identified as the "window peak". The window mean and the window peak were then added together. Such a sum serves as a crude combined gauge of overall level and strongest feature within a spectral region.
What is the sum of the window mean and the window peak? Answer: 9.1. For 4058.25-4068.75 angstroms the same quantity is 7.9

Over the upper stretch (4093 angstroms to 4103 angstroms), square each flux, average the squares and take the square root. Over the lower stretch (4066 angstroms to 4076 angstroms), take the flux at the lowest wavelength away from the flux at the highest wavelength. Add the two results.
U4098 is 3.77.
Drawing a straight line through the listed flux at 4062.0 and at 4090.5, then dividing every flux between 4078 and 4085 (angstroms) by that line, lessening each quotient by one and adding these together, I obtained -0.28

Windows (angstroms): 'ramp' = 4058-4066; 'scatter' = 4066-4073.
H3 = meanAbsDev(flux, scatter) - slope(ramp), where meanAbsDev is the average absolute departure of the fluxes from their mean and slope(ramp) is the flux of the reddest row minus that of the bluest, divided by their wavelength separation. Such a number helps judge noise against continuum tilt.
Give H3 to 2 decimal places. 0.36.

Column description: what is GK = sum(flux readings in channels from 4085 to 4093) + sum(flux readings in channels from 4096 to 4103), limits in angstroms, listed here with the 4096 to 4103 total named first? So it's 39.9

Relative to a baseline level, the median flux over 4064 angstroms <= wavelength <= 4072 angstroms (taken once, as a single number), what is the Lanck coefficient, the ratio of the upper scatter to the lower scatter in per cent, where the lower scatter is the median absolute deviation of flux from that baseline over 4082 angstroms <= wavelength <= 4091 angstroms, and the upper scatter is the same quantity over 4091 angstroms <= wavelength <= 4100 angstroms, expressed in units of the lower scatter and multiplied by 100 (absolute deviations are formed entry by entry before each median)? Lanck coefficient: 47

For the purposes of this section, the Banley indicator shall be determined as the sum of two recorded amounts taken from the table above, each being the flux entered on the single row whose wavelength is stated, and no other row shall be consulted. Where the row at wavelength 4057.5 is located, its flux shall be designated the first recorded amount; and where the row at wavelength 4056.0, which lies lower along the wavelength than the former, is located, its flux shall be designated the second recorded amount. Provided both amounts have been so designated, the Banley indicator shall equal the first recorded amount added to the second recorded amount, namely 7.81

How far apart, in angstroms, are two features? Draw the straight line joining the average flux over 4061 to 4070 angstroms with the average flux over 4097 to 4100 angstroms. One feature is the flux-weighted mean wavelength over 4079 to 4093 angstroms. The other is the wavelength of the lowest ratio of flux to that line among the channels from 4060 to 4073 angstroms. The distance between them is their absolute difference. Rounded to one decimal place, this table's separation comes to 22.5 angstroms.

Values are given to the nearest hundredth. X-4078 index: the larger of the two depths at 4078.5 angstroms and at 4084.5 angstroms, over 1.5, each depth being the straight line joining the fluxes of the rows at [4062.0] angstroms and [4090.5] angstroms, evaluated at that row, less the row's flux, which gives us 0.40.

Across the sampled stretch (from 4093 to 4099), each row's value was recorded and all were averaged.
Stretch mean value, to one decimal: 4.4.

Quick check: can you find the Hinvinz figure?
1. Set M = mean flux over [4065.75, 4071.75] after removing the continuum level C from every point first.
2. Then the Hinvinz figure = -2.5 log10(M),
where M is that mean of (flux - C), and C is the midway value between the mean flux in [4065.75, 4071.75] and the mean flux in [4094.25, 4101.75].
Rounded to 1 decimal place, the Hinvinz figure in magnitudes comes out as 3.6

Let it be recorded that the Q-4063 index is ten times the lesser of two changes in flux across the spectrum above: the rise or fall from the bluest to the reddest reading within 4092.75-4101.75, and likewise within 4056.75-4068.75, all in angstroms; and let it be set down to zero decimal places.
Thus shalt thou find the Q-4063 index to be -14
